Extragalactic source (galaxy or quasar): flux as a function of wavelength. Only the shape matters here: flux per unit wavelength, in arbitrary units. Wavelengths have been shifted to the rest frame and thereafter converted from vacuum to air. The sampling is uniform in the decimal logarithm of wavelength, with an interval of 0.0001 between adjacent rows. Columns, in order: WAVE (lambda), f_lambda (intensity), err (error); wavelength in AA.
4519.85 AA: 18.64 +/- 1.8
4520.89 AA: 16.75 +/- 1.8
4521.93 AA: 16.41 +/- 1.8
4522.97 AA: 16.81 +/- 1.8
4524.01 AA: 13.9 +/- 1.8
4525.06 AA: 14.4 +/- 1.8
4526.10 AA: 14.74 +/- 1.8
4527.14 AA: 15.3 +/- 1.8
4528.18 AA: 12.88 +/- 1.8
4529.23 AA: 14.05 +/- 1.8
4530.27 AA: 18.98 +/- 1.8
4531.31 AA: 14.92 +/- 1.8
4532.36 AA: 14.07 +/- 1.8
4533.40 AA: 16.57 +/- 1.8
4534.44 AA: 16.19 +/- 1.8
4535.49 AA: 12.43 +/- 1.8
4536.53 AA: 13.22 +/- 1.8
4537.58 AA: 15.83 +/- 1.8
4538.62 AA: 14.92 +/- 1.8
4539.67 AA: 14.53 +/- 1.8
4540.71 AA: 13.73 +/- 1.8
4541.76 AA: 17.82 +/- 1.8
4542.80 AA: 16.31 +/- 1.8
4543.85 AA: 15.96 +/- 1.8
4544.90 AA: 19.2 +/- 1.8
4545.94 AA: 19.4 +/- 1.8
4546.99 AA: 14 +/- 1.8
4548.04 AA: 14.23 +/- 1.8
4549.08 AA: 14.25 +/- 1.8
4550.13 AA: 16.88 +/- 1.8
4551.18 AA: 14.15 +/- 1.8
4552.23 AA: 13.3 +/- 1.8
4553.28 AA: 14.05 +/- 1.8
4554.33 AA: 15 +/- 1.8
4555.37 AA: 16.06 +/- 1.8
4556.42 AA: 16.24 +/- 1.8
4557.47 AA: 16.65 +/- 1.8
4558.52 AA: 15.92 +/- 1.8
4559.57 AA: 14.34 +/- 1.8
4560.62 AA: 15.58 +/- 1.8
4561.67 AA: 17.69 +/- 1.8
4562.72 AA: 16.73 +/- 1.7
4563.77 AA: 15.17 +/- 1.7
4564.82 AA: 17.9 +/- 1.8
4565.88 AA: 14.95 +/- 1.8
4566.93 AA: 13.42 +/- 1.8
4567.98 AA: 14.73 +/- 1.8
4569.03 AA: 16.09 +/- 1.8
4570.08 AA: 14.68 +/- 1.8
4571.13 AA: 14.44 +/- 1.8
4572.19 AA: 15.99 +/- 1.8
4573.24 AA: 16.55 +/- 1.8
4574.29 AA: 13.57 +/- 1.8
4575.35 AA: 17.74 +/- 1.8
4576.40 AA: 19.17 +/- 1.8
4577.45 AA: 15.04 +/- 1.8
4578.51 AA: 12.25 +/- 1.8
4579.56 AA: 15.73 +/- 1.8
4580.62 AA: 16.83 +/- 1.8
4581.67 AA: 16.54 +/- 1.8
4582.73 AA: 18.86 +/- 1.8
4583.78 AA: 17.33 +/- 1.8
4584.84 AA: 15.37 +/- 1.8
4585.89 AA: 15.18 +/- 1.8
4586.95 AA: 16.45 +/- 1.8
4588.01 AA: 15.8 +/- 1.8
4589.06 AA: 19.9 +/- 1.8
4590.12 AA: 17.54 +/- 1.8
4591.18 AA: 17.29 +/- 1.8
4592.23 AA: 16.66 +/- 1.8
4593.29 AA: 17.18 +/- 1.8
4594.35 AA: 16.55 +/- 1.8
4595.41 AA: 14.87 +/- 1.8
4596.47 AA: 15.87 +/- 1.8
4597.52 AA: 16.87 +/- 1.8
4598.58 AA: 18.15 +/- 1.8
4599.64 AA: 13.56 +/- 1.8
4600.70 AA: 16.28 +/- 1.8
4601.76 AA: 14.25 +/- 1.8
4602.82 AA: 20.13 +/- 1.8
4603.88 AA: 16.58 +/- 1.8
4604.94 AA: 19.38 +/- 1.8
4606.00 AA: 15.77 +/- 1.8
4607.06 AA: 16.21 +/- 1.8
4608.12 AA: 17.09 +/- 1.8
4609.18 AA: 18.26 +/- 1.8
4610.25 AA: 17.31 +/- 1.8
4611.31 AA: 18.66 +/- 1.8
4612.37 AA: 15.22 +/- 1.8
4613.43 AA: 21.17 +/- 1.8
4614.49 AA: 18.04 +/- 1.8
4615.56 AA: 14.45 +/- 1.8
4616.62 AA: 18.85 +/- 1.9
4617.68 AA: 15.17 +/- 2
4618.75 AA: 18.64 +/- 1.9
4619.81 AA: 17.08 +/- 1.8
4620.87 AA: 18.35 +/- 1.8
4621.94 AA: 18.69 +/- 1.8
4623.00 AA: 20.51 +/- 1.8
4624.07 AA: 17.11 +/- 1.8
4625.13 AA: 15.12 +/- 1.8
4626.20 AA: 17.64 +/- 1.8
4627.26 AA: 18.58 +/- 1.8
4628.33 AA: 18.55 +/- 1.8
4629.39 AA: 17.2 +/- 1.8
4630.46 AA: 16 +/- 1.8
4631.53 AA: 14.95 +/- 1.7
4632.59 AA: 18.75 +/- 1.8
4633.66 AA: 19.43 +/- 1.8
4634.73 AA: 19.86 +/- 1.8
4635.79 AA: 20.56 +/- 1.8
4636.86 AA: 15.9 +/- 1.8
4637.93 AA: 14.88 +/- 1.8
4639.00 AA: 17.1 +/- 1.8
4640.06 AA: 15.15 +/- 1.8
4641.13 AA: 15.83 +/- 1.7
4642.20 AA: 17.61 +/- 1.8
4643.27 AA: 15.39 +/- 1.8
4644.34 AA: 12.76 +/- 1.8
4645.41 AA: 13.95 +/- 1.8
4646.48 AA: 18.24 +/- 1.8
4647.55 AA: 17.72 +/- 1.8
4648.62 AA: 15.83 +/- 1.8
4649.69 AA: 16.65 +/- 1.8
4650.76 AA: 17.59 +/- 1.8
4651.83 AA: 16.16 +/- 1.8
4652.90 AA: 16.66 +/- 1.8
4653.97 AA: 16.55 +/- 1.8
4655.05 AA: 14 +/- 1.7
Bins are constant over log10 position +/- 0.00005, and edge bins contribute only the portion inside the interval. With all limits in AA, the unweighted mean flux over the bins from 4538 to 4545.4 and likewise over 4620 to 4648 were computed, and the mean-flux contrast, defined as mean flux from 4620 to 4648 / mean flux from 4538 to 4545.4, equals 1.07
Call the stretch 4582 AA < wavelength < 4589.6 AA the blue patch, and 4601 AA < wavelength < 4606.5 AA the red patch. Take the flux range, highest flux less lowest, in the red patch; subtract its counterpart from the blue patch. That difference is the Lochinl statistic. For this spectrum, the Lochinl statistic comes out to 1.16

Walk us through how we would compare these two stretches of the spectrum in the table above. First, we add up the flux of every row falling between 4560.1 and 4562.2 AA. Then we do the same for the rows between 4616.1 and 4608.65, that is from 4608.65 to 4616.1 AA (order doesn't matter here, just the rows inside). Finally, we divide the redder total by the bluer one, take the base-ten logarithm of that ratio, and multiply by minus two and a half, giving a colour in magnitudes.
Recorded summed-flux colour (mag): -1.4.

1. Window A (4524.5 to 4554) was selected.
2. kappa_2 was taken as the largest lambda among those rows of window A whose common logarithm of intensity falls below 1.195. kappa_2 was 4553.28 AA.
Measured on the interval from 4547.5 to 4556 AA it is 4554.33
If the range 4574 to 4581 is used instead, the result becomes 4578.51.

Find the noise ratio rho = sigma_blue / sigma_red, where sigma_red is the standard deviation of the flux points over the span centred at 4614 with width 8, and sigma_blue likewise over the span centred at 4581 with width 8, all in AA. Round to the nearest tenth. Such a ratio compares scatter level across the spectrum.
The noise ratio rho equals 0.8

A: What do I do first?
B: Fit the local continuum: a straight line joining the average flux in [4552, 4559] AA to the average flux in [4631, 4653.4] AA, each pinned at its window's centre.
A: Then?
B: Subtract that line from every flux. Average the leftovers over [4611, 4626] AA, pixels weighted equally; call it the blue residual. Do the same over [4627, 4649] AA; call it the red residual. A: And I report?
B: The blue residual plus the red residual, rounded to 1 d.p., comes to 1.5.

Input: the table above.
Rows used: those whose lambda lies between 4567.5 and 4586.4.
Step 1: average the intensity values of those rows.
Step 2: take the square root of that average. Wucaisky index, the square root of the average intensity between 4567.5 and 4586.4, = 3.99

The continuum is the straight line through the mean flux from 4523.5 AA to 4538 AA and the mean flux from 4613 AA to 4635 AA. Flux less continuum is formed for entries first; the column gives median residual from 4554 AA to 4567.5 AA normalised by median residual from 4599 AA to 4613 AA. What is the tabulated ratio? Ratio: -0.4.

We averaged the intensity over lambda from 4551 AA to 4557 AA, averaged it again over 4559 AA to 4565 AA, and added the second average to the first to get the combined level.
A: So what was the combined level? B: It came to 31.0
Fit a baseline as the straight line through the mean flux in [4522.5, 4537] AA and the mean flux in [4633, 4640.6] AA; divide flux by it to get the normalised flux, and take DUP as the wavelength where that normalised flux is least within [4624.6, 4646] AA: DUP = 4644.34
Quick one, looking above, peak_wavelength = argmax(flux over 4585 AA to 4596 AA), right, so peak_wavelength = 4589.06 AA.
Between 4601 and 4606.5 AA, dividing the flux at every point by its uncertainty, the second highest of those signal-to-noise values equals 10.8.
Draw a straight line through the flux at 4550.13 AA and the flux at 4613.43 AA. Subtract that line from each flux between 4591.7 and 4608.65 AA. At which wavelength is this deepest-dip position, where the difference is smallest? 4599.64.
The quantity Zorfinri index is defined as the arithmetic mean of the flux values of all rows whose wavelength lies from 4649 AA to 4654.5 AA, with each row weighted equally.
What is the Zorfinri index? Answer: 16.7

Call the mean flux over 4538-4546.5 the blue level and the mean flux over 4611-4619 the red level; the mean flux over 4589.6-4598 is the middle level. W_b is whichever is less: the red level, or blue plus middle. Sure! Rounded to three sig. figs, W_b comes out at 17.5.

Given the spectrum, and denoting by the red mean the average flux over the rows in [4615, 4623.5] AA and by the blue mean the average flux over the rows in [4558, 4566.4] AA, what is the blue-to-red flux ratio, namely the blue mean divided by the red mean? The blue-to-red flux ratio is 0.91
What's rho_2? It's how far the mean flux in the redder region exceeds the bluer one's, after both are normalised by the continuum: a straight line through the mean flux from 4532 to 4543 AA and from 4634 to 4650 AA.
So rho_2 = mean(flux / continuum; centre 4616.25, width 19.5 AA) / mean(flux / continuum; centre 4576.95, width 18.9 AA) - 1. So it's 0.07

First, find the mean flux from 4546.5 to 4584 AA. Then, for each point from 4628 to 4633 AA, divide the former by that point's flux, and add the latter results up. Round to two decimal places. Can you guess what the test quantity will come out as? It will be 4.60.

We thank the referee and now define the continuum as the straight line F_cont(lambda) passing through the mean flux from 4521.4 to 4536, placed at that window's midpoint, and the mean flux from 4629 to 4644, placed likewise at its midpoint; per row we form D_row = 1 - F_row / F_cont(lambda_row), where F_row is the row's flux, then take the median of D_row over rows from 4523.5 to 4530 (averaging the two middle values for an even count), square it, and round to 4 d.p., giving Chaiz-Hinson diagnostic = 0.0033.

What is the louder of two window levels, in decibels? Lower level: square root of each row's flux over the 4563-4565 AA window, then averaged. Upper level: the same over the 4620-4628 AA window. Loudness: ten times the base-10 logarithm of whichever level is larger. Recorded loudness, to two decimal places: 6.27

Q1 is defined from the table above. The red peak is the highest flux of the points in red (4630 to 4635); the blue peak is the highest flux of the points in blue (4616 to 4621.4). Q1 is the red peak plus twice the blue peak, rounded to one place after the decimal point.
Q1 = 57.6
